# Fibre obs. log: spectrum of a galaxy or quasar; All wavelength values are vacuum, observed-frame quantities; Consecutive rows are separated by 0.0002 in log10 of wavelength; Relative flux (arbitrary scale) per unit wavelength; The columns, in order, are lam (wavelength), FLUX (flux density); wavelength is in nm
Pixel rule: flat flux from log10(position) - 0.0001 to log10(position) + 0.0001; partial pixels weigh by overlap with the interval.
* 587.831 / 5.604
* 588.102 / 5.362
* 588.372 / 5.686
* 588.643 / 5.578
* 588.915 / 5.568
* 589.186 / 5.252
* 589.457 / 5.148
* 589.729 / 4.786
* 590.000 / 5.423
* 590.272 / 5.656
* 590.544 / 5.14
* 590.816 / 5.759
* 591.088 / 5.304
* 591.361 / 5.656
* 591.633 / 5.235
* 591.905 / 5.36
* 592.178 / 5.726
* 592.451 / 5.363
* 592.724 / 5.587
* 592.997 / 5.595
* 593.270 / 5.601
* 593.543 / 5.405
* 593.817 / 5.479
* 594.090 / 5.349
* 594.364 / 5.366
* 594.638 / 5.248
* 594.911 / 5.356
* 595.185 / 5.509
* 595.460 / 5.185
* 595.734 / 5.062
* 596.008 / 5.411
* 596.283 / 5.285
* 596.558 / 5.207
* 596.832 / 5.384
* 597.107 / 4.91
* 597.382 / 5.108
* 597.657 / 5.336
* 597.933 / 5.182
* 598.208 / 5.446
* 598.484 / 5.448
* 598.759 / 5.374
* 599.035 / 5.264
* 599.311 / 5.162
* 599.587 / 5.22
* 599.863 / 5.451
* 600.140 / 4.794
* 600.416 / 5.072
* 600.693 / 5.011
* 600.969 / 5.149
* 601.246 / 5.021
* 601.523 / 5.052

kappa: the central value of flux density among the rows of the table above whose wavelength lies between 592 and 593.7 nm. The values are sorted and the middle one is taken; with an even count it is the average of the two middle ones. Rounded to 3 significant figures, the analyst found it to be 5.59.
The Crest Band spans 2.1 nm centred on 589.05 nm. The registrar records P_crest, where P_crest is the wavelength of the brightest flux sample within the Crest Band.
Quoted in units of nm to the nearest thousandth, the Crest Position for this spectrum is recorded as 588.372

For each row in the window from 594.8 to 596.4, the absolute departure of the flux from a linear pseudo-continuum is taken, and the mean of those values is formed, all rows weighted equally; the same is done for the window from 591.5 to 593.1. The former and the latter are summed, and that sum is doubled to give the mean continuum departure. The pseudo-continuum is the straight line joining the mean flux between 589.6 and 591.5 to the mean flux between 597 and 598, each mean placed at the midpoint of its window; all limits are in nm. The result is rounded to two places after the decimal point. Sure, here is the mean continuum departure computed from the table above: 0.68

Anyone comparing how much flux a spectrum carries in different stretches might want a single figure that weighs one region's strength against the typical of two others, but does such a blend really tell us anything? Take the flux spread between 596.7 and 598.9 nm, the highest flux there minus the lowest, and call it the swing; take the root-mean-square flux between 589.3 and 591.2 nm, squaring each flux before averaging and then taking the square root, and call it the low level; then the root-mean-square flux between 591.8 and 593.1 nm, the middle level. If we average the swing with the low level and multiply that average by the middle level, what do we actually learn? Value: 16.2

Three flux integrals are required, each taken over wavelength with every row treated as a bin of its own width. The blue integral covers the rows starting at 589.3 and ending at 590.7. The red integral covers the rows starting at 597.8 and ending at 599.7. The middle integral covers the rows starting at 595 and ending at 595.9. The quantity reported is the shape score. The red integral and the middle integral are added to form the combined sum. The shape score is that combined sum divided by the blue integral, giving 2.0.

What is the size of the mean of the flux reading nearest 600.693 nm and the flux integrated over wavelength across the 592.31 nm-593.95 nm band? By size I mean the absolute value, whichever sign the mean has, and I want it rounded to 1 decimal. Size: 7.0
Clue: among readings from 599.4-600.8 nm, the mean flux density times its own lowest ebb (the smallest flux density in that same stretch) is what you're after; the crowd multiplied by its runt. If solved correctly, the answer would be 24.5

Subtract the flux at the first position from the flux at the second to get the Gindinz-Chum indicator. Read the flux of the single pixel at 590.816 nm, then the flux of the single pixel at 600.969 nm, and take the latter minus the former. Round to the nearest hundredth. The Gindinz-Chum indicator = -0.61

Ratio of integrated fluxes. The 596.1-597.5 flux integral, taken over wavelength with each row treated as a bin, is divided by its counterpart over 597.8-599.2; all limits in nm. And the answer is 0.97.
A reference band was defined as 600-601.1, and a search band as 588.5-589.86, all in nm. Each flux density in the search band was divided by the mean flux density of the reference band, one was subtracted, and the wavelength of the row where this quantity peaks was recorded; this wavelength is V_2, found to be 588.643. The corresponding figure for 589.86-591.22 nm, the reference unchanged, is 590.816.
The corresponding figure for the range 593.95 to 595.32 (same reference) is 595.185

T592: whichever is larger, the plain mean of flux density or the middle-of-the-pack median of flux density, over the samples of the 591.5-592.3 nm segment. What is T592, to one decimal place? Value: 5.4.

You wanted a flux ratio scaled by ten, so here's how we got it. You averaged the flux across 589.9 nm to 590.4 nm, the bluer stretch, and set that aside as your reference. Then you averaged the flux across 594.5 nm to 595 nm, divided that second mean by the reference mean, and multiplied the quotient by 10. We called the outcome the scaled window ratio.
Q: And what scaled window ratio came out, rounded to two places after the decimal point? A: 9.57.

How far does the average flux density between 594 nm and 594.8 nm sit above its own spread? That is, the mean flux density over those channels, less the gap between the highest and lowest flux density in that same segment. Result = 5.2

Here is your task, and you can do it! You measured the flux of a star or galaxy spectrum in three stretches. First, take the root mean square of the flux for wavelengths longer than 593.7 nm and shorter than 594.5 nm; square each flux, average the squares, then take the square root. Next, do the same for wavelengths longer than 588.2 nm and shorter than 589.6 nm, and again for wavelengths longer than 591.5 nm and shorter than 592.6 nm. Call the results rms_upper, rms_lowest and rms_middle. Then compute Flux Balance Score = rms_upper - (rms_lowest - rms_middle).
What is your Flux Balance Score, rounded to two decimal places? 5.37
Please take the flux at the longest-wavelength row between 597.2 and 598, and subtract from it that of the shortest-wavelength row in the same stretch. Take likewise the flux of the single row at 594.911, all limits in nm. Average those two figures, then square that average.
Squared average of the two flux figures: 7.4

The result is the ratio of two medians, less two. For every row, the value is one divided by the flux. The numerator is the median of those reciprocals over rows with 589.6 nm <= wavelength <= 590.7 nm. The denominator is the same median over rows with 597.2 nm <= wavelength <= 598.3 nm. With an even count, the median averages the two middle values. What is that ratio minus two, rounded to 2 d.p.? -1.00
